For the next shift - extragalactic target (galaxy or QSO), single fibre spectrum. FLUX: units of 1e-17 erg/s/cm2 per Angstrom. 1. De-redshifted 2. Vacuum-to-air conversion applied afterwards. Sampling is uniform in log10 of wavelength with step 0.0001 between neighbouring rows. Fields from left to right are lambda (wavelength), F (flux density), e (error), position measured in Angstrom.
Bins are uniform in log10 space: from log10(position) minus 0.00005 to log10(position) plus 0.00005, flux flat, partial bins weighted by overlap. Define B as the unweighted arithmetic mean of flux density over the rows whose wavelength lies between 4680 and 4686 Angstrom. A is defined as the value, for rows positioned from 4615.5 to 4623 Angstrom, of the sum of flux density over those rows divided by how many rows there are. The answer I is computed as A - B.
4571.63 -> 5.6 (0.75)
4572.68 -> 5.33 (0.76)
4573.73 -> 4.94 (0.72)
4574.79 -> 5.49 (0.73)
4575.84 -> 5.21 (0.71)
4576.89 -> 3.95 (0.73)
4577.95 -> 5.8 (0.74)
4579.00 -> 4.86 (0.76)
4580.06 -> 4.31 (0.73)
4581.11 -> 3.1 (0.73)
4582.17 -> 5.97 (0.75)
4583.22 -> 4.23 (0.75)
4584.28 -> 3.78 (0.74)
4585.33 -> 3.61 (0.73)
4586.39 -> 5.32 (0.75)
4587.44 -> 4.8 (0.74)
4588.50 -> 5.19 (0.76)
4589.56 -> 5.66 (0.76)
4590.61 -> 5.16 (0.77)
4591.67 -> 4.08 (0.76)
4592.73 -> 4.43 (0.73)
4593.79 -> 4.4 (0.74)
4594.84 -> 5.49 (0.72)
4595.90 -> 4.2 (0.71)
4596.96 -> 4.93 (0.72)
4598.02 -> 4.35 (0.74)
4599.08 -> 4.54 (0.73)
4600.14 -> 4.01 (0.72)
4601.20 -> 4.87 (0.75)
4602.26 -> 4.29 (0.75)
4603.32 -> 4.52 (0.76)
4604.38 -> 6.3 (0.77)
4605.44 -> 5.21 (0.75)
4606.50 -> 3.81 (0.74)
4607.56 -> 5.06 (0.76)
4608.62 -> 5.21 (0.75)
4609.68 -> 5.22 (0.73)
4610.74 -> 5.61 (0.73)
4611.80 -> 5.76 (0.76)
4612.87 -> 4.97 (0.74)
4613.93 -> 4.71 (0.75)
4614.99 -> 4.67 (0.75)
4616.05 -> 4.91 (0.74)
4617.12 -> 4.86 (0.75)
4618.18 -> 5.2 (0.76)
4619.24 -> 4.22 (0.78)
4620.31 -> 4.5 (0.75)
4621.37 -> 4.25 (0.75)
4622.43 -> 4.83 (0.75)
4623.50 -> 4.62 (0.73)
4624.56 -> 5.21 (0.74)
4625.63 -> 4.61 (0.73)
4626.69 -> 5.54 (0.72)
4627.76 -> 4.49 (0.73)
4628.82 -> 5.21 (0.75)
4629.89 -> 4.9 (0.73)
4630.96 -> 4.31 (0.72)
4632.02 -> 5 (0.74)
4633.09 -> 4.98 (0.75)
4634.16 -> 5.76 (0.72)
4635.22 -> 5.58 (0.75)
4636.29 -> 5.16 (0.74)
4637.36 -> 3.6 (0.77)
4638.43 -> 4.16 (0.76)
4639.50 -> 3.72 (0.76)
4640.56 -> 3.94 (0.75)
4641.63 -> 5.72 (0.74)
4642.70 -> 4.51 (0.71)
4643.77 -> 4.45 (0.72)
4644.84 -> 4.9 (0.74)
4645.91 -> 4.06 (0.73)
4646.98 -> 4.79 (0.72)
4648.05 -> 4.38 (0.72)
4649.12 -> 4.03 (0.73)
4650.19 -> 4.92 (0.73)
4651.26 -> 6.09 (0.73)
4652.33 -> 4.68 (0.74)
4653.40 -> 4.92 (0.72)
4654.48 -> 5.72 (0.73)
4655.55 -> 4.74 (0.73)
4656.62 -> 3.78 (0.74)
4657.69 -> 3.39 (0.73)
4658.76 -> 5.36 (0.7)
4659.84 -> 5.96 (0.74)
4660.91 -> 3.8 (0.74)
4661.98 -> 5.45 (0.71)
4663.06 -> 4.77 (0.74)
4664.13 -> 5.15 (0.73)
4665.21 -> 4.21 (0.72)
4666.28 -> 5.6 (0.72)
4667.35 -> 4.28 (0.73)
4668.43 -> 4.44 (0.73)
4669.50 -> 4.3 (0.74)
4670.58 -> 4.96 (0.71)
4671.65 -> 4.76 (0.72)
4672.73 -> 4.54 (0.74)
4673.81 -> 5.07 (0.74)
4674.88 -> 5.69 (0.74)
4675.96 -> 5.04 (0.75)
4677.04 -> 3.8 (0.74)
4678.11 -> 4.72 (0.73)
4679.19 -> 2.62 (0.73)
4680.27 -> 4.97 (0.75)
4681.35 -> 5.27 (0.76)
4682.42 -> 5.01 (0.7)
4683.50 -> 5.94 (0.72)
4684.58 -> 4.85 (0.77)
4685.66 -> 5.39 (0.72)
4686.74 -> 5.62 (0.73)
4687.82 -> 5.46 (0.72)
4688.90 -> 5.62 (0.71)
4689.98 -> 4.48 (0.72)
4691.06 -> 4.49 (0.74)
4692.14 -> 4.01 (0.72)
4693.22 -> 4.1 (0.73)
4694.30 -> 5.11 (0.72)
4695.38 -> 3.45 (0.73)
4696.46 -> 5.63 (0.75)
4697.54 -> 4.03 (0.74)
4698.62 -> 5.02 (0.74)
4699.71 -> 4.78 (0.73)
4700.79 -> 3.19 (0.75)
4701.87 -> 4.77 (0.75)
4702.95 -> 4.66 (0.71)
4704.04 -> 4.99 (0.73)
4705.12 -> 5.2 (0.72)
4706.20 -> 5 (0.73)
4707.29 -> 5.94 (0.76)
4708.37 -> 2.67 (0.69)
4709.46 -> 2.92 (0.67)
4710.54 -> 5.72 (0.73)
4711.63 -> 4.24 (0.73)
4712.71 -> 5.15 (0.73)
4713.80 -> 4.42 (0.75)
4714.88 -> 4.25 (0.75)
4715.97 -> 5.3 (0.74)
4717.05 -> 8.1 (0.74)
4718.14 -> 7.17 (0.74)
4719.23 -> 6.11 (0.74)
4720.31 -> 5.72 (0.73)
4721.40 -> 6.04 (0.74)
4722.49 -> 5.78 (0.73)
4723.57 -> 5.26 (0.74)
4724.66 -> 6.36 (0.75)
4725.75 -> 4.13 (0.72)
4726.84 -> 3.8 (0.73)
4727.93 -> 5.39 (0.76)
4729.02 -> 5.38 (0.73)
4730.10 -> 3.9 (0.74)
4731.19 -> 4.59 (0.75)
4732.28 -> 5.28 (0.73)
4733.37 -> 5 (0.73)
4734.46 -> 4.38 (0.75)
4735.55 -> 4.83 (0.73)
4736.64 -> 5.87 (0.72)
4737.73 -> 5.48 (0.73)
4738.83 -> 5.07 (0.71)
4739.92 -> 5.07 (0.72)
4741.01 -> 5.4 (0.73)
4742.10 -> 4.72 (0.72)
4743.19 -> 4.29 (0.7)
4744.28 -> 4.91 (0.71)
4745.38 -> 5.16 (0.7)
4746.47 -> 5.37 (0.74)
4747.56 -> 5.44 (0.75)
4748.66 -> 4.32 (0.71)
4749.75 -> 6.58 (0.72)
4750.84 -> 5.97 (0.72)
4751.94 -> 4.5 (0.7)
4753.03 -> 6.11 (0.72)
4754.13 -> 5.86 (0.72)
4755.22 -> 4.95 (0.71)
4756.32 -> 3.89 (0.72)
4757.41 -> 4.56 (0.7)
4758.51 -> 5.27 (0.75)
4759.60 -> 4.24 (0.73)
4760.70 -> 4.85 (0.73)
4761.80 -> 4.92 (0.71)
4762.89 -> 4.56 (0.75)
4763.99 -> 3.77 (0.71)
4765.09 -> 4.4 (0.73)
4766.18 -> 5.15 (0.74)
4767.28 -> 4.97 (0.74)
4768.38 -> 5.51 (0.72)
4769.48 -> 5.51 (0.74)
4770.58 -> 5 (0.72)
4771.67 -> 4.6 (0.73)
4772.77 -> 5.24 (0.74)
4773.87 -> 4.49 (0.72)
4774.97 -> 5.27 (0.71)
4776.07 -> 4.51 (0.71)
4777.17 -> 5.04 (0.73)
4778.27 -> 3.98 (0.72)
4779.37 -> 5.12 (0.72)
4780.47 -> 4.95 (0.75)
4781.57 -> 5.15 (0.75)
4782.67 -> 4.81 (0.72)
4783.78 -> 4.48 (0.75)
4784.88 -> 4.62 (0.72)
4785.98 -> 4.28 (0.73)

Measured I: -0.56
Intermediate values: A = 4.68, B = 5.24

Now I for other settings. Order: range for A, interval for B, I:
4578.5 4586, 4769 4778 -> -0.69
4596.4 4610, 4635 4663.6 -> 0.11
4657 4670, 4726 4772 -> -0.25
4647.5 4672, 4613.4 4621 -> 0.04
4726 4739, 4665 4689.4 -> 0.04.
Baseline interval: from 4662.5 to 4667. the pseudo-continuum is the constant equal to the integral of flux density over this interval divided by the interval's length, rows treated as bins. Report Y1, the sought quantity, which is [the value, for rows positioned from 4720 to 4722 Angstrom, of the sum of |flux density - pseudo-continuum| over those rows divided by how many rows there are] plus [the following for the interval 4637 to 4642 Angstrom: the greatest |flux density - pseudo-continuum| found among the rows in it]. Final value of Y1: 2.3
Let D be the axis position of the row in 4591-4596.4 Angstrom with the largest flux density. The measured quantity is 4594.84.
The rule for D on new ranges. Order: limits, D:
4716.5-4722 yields 4717.05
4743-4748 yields 4747.56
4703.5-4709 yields 4707.29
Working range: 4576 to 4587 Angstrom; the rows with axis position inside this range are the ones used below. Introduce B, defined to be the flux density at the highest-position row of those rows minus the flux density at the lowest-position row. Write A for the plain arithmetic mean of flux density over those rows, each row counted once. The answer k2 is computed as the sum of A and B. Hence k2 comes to 5.86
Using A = 4.49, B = 1.4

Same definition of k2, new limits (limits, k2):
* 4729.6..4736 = 5.59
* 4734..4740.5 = 5.81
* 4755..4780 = 4.94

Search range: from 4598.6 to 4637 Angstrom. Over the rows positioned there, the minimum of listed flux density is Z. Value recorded 3.81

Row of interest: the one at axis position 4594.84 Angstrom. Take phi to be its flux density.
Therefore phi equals 5.49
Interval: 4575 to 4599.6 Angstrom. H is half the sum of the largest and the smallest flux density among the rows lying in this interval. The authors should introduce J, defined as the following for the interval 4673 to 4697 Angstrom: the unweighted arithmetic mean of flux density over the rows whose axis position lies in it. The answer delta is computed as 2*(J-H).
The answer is 0.6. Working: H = 4.5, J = 4.8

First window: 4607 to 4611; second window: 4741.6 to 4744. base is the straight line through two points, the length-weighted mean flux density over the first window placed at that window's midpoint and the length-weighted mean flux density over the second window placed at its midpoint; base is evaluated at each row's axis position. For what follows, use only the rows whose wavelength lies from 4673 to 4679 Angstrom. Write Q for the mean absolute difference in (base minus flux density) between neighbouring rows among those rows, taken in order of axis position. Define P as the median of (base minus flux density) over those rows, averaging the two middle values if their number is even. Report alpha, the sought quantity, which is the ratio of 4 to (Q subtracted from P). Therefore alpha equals -4.0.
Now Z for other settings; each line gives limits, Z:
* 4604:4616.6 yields 3.81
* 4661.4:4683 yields 2.62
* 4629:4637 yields 4.31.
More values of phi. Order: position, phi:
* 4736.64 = 5.87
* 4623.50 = 4.62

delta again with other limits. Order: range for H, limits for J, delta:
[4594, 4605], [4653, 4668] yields -0.7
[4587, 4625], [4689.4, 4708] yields -0.8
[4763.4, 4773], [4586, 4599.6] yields 0.3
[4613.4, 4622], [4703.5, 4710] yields -0.5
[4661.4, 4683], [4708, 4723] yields 2.2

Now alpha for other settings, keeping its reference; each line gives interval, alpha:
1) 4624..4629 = -4.6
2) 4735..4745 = -4.1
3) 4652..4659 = -6.4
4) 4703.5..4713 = -2.6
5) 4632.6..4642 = -6.7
